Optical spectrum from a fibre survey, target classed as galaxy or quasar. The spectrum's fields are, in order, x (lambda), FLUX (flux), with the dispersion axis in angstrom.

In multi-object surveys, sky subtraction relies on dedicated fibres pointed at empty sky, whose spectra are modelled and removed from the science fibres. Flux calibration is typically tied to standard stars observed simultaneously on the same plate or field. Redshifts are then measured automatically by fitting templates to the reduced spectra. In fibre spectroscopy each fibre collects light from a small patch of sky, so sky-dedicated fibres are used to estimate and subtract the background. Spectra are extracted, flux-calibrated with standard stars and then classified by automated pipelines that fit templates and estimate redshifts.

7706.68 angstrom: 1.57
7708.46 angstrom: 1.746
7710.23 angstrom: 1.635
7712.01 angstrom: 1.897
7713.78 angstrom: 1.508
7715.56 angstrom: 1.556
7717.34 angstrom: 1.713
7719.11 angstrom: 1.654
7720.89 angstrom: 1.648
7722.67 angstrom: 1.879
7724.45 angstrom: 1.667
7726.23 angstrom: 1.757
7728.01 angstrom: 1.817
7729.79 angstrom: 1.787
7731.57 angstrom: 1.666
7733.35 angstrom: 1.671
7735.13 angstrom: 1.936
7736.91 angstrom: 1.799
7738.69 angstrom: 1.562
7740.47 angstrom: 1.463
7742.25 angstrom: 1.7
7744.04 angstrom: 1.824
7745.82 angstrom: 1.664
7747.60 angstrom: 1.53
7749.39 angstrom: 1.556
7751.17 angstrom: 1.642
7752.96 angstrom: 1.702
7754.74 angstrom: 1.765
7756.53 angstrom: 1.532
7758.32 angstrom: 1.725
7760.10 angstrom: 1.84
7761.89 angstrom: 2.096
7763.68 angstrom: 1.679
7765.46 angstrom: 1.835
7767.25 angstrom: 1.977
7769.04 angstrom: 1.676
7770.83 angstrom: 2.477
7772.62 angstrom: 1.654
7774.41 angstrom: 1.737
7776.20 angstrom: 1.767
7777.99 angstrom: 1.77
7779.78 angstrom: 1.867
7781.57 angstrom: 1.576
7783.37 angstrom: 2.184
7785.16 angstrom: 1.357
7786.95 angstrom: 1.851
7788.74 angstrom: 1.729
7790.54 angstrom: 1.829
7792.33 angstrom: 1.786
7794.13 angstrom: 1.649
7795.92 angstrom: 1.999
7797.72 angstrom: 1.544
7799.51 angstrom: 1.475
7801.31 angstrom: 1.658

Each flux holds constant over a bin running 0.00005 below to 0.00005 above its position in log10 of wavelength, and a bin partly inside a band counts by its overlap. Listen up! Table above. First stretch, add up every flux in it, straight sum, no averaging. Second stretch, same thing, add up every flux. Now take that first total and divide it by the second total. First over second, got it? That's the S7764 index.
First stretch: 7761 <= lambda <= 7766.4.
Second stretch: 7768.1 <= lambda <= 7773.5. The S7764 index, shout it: 0.97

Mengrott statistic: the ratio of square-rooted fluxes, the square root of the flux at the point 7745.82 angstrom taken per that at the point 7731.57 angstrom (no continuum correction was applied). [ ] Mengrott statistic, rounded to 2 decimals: 1.00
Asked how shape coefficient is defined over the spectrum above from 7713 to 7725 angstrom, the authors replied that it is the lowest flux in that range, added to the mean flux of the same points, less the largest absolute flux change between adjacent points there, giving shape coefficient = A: 2.94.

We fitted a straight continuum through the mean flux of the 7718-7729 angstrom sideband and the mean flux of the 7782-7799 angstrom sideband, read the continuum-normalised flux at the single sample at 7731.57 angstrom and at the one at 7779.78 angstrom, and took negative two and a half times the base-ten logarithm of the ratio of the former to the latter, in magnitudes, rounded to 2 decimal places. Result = 0.11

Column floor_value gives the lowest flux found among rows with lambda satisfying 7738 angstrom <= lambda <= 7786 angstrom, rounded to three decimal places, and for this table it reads 1.357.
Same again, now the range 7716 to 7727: 1.648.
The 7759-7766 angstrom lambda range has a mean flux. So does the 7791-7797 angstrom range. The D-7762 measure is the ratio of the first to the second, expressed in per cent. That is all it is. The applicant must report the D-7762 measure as 103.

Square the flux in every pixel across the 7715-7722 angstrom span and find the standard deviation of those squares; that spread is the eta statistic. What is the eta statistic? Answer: 0.2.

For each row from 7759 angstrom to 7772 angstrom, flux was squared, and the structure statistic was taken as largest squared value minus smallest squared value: 3.3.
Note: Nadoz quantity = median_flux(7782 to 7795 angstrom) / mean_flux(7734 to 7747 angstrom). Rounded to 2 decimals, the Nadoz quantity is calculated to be 1.05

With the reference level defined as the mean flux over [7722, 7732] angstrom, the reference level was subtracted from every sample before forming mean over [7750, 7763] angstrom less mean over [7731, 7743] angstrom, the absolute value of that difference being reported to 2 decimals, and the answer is 0.07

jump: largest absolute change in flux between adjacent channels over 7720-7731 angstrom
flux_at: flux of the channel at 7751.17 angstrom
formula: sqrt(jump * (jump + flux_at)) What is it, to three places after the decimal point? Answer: 0.658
